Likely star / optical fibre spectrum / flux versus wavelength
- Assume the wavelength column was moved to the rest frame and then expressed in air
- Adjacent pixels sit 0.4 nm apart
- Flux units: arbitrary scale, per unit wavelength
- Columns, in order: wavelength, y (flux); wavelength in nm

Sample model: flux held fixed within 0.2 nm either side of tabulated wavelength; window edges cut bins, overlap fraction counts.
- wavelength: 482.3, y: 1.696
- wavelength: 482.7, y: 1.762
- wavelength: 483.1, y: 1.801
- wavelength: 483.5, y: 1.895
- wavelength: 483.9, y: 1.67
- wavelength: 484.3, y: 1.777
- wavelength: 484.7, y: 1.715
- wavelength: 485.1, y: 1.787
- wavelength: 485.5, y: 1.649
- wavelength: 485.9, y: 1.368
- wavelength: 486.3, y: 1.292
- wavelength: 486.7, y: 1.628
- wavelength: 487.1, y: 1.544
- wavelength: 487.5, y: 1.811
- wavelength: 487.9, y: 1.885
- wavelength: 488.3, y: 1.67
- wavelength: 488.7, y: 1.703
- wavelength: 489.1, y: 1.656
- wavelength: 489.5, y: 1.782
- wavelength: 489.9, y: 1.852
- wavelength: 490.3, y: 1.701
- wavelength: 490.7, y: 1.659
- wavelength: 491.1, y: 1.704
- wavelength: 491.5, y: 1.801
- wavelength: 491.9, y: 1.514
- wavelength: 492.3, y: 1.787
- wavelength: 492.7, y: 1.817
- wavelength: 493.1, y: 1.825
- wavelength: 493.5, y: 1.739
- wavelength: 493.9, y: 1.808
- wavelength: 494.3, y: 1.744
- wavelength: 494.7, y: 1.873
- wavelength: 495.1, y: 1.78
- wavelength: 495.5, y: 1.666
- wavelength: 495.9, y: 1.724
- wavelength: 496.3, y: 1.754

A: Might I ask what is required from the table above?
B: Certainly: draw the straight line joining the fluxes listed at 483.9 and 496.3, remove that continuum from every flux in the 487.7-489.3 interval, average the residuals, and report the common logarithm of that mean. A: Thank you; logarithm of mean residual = -1.6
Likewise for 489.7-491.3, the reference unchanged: -1.8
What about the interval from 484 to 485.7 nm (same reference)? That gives -1.3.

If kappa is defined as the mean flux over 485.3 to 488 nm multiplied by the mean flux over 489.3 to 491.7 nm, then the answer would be 2.8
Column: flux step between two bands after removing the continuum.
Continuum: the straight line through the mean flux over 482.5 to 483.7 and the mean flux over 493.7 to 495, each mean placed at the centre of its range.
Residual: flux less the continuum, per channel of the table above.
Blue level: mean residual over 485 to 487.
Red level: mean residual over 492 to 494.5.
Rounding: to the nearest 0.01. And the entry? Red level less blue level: 0.25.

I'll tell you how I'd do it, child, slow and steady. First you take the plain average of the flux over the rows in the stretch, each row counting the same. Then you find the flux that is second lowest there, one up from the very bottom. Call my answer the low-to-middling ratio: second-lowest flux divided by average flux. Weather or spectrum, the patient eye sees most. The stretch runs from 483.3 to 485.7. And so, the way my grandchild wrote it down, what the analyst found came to 0.955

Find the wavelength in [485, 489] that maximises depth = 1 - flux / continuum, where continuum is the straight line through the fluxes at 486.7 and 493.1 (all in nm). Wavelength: 486.3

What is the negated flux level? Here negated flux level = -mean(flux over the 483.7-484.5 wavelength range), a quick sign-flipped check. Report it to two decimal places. -1.72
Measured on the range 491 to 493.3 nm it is -1.74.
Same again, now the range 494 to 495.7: -1.77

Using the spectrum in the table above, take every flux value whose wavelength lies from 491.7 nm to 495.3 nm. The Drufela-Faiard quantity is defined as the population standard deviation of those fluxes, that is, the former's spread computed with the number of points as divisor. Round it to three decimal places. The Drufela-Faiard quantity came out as 0.097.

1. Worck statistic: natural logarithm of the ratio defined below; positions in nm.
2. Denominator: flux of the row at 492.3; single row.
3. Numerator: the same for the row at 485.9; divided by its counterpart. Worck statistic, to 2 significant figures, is -0.27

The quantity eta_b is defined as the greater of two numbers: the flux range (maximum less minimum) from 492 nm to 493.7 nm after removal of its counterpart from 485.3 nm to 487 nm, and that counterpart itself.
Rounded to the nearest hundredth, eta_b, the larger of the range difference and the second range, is 0.36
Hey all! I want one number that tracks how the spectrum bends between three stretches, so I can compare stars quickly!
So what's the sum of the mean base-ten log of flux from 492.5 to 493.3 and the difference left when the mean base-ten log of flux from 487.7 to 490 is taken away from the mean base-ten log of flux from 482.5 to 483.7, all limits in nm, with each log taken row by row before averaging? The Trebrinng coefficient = 0.28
